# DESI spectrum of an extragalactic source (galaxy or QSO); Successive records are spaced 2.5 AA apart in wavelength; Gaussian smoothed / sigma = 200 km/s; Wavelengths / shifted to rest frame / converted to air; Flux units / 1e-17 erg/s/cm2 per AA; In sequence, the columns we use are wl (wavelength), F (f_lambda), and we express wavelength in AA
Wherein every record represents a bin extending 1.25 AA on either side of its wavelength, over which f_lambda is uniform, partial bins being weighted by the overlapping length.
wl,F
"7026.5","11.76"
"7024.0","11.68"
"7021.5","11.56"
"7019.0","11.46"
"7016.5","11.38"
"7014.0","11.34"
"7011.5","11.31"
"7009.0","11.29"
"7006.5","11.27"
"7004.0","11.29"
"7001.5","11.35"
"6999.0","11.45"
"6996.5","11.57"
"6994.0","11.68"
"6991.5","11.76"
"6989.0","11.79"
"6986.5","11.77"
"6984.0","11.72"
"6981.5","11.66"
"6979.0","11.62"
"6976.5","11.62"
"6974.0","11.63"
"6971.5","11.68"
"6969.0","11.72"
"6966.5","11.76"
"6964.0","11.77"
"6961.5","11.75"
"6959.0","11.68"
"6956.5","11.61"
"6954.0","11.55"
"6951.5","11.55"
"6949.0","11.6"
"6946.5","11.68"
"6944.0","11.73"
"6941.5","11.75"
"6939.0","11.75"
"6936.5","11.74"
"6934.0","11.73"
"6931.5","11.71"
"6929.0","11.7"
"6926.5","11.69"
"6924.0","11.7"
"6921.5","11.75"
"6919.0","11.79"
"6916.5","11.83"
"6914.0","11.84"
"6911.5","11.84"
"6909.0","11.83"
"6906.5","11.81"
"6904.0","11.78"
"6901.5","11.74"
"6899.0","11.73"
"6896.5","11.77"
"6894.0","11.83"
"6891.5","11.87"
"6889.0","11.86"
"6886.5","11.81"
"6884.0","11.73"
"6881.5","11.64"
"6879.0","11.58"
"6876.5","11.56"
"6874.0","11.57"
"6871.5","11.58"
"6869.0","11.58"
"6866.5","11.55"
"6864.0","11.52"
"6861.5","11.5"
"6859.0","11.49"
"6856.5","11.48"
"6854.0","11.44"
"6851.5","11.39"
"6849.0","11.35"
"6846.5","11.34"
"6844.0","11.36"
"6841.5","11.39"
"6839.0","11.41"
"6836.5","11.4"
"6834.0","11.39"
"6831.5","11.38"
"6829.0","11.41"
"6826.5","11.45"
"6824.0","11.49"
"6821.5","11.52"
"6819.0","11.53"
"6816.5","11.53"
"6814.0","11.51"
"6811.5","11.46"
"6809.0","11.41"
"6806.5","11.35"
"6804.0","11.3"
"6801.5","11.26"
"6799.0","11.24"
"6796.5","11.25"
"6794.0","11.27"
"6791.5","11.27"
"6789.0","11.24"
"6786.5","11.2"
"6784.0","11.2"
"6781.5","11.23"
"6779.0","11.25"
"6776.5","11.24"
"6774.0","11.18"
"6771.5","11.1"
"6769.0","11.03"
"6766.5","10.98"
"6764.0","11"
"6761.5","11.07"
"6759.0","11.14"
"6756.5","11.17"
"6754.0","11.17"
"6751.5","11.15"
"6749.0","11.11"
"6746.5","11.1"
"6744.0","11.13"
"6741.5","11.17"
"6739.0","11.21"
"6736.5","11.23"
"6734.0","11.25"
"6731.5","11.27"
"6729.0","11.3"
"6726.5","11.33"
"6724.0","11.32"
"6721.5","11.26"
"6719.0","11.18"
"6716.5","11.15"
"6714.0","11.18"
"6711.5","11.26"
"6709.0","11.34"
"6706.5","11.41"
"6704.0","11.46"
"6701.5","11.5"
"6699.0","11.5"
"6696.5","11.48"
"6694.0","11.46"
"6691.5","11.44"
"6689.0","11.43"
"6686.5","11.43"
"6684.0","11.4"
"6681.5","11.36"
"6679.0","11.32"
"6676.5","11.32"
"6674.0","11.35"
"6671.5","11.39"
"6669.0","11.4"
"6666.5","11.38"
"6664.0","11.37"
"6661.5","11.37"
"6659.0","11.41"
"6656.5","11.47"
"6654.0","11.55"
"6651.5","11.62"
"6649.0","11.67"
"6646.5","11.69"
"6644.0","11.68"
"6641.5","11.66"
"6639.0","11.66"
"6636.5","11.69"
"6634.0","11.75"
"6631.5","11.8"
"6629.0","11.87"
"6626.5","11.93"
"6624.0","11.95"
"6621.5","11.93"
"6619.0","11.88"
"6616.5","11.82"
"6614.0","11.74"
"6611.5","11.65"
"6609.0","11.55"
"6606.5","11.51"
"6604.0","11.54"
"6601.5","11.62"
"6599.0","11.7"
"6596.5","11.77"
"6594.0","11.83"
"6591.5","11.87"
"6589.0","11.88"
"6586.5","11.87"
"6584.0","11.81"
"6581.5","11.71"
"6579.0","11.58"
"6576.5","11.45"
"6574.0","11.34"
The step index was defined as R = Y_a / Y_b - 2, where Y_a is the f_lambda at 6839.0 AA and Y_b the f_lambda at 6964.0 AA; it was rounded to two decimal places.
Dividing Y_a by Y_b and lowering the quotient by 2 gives -1.03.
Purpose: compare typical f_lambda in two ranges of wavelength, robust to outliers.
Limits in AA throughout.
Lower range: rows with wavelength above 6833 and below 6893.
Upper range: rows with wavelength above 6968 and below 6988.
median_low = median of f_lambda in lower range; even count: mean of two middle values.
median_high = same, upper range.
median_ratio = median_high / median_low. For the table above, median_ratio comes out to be 1.01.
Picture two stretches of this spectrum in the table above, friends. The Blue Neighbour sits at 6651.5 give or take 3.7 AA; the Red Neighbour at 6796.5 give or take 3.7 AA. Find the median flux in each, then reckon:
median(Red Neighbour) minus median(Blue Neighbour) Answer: -0.37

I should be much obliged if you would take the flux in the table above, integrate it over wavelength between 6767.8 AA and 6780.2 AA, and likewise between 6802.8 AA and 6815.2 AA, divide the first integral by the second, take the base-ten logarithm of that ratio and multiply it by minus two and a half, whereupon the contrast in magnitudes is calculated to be 0.02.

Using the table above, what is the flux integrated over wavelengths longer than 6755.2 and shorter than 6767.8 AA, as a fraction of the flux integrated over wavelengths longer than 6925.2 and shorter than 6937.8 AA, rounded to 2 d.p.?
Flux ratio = 0.95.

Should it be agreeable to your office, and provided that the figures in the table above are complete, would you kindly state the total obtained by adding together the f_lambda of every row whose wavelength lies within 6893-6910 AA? 82.5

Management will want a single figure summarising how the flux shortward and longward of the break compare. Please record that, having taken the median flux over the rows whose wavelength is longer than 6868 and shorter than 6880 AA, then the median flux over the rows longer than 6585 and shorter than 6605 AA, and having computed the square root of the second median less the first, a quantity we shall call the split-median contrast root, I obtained 0.47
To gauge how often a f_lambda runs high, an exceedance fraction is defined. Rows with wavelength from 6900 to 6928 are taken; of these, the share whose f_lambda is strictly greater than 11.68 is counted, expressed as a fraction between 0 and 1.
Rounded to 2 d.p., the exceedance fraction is 1.00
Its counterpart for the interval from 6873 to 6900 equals 0.64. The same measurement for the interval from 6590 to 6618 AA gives 0.55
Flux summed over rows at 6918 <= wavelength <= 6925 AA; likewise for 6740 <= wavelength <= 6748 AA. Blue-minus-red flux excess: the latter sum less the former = -1.8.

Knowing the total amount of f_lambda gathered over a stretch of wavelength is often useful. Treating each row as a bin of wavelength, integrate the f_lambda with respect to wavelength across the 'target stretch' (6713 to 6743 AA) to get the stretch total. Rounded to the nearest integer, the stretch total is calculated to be 337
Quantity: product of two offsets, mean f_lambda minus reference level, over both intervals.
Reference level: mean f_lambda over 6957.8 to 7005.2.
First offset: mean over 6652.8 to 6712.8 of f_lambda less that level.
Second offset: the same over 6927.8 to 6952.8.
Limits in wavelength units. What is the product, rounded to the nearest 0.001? -0.011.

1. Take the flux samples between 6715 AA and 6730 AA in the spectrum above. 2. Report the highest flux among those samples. 11.33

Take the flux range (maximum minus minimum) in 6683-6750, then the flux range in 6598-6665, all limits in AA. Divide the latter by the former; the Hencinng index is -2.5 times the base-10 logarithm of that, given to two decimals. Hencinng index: -0.40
